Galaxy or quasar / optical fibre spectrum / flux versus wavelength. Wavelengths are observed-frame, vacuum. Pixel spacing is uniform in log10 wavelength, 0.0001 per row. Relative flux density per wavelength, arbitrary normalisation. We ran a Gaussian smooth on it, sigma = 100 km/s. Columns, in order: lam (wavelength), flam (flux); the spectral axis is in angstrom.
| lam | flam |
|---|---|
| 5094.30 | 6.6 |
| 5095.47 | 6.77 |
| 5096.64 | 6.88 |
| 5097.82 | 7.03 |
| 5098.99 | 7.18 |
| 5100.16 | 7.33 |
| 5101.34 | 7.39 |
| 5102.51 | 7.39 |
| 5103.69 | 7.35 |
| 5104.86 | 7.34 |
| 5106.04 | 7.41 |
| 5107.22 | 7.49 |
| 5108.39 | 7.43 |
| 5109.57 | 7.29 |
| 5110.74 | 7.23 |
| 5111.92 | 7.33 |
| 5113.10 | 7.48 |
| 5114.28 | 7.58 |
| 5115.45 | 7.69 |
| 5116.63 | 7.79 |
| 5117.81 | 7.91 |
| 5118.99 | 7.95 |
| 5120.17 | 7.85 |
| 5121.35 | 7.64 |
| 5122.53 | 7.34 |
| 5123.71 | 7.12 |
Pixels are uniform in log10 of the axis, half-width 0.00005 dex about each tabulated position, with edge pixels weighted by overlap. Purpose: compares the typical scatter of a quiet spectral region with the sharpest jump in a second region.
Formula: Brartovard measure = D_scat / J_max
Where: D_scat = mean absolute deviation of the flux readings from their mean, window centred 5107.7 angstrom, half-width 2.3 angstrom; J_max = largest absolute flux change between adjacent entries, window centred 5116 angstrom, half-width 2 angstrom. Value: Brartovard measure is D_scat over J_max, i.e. 0.5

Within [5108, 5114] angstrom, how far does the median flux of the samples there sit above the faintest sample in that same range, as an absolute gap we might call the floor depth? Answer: 0.10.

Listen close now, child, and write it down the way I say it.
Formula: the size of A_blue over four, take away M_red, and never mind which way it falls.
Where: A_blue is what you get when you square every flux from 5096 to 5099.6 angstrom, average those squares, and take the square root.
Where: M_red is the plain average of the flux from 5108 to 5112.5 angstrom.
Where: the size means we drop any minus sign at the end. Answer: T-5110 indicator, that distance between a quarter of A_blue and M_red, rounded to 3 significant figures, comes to 5.56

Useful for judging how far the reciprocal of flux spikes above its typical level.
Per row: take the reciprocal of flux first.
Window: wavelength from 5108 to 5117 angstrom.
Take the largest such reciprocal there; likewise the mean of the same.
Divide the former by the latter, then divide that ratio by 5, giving 0.207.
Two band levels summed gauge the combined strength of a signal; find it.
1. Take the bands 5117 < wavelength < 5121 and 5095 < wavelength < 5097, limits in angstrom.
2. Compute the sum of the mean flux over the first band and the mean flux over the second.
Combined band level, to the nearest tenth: 14.7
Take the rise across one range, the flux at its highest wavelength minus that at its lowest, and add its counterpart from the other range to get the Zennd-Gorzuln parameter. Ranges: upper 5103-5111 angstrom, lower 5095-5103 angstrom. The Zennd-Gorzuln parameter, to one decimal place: 0.5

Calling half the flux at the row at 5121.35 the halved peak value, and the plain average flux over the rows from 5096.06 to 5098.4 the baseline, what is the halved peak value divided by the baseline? 0.55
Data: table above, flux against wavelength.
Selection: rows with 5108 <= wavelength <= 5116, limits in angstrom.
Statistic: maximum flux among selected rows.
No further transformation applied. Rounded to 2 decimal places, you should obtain 7.69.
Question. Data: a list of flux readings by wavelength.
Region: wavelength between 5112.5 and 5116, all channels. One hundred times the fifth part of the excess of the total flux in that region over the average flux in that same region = 303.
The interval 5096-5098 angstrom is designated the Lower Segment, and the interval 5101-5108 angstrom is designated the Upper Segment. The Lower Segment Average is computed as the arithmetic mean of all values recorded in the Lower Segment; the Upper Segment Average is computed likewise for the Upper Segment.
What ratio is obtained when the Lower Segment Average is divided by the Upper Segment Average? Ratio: 0.94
